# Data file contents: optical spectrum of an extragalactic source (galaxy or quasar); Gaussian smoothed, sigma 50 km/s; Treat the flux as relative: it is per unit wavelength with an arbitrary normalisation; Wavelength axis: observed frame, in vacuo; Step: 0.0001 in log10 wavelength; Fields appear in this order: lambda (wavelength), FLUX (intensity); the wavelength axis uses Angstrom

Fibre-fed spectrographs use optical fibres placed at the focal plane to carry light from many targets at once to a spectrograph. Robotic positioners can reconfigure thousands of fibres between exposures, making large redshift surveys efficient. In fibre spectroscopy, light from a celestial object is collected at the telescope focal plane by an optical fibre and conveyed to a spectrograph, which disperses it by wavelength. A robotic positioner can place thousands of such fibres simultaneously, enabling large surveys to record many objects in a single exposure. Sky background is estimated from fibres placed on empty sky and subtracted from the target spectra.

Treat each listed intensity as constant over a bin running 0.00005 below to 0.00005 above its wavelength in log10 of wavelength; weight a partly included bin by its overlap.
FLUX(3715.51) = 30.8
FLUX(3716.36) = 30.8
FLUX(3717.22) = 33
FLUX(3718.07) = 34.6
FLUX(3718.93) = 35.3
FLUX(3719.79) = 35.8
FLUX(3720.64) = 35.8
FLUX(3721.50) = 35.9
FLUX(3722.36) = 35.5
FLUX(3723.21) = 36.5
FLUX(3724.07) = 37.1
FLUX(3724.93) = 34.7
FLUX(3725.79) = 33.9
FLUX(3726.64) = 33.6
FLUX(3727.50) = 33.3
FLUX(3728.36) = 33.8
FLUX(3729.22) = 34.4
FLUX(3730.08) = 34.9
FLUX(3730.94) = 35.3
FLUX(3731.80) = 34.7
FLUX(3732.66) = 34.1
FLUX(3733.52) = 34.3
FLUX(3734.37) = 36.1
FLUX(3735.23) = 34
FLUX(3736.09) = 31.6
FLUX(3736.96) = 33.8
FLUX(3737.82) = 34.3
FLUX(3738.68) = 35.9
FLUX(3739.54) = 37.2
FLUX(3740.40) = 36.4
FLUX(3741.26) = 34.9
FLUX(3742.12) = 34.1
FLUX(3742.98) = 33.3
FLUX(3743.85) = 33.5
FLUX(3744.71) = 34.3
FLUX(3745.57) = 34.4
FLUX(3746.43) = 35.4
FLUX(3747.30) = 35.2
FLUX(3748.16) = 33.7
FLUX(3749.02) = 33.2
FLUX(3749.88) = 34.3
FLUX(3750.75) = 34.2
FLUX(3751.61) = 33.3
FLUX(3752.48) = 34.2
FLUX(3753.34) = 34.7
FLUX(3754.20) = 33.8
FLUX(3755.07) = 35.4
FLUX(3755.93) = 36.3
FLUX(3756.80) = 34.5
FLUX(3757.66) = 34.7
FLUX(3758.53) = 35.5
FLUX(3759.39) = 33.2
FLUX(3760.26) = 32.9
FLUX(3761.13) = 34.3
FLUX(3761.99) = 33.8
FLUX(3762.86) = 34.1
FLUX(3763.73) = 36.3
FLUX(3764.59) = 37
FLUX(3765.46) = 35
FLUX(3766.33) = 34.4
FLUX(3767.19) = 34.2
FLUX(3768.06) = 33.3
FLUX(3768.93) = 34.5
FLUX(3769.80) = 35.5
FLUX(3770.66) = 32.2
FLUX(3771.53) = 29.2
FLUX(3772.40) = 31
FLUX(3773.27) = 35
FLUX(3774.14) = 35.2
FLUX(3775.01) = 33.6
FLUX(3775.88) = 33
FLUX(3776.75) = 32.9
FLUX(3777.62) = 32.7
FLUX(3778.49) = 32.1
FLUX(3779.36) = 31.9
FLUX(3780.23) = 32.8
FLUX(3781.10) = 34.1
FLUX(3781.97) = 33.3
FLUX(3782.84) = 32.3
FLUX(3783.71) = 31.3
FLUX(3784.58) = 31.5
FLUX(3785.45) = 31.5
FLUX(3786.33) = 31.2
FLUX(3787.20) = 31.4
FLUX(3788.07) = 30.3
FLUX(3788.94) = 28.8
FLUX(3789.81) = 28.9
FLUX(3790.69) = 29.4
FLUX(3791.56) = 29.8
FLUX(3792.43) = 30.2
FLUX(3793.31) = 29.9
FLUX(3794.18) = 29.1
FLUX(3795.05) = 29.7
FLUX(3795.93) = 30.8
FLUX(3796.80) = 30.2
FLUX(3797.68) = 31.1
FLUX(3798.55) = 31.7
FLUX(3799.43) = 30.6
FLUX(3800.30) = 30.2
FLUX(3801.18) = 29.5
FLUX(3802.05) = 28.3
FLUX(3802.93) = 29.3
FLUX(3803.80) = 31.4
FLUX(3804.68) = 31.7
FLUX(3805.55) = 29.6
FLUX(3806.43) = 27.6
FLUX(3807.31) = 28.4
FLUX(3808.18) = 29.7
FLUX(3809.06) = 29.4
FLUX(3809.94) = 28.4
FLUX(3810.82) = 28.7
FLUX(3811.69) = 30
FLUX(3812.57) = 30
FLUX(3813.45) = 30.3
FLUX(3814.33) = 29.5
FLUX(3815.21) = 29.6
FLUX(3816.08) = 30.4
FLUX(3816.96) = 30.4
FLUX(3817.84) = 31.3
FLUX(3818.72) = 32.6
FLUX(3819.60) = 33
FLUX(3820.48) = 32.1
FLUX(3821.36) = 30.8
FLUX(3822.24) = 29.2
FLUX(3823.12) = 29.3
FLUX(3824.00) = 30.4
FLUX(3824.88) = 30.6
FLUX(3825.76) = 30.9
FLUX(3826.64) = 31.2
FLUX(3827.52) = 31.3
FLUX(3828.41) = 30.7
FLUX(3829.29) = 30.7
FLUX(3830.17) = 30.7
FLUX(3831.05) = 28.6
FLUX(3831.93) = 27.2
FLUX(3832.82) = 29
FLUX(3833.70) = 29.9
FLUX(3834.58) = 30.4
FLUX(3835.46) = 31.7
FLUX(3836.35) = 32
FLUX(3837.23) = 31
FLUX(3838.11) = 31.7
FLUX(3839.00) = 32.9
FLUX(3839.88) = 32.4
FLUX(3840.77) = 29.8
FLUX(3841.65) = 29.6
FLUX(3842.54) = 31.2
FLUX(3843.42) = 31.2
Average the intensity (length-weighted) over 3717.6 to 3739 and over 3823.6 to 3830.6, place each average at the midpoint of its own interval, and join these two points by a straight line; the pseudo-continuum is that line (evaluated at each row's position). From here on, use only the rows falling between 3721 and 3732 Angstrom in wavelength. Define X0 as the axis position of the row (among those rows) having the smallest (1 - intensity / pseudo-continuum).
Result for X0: 3724.07 Angstrom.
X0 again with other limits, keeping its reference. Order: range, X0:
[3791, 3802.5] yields 3798.55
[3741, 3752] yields 3746.43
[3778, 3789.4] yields 3781.10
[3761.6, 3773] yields 3764.59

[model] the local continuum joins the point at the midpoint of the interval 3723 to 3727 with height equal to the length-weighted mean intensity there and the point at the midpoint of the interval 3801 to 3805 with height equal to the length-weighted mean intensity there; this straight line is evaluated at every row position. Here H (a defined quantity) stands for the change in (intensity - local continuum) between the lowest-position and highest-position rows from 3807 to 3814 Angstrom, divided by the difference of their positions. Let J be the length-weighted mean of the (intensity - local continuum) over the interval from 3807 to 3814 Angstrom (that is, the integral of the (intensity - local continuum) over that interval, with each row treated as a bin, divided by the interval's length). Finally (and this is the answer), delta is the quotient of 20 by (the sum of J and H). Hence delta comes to 101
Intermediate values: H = 0.4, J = -0.2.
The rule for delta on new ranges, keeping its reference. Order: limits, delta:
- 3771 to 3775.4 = 9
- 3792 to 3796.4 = -46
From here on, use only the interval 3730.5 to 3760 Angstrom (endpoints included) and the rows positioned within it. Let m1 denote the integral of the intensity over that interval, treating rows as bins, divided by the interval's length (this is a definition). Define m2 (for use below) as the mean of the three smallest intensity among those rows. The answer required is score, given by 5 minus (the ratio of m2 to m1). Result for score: 4.05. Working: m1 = 35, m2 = 33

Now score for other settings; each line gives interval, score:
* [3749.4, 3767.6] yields 4.04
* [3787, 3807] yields 4.06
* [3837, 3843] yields 4.04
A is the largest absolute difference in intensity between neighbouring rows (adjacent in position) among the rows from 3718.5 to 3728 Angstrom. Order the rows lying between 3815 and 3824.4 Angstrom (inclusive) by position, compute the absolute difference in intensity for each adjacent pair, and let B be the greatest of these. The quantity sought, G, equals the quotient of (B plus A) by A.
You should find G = 1.7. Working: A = 2.40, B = 1.6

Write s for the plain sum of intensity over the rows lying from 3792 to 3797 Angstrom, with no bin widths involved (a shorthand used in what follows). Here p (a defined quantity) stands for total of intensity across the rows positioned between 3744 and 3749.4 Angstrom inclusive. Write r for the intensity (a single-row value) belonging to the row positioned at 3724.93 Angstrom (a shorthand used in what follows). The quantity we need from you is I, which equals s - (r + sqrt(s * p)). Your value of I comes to -47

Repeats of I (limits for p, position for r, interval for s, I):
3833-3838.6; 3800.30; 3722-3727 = -18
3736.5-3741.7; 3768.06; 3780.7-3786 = -42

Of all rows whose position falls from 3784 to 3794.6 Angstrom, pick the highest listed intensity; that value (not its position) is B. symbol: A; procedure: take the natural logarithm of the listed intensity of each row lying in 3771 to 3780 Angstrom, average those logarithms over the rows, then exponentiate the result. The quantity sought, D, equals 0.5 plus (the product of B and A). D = 1028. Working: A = 32.6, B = 31.5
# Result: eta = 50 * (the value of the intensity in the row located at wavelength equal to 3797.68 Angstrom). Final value 1555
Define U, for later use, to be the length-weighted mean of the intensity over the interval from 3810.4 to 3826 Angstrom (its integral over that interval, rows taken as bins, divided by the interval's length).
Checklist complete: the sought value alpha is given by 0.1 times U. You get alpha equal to 3.05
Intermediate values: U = 30.5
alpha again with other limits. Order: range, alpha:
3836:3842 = 3.14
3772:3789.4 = 3.23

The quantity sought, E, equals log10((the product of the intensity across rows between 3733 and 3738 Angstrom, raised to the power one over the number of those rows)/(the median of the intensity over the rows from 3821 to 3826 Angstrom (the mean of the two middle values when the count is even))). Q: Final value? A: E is 0.05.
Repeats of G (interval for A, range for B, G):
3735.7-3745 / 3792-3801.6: 1.5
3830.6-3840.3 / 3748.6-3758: 2.0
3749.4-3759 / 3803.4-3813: 2.2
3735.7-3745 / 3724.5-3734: 1.4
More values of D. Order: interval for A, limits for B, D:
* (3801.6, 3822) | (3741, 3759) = 1092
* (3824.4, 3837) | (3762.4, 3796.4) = 1122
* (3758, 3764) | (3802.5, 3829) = 1132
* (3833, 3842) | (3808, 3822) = 1027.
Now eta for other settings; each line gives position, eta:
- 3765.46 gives 1750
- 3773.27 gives 1750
